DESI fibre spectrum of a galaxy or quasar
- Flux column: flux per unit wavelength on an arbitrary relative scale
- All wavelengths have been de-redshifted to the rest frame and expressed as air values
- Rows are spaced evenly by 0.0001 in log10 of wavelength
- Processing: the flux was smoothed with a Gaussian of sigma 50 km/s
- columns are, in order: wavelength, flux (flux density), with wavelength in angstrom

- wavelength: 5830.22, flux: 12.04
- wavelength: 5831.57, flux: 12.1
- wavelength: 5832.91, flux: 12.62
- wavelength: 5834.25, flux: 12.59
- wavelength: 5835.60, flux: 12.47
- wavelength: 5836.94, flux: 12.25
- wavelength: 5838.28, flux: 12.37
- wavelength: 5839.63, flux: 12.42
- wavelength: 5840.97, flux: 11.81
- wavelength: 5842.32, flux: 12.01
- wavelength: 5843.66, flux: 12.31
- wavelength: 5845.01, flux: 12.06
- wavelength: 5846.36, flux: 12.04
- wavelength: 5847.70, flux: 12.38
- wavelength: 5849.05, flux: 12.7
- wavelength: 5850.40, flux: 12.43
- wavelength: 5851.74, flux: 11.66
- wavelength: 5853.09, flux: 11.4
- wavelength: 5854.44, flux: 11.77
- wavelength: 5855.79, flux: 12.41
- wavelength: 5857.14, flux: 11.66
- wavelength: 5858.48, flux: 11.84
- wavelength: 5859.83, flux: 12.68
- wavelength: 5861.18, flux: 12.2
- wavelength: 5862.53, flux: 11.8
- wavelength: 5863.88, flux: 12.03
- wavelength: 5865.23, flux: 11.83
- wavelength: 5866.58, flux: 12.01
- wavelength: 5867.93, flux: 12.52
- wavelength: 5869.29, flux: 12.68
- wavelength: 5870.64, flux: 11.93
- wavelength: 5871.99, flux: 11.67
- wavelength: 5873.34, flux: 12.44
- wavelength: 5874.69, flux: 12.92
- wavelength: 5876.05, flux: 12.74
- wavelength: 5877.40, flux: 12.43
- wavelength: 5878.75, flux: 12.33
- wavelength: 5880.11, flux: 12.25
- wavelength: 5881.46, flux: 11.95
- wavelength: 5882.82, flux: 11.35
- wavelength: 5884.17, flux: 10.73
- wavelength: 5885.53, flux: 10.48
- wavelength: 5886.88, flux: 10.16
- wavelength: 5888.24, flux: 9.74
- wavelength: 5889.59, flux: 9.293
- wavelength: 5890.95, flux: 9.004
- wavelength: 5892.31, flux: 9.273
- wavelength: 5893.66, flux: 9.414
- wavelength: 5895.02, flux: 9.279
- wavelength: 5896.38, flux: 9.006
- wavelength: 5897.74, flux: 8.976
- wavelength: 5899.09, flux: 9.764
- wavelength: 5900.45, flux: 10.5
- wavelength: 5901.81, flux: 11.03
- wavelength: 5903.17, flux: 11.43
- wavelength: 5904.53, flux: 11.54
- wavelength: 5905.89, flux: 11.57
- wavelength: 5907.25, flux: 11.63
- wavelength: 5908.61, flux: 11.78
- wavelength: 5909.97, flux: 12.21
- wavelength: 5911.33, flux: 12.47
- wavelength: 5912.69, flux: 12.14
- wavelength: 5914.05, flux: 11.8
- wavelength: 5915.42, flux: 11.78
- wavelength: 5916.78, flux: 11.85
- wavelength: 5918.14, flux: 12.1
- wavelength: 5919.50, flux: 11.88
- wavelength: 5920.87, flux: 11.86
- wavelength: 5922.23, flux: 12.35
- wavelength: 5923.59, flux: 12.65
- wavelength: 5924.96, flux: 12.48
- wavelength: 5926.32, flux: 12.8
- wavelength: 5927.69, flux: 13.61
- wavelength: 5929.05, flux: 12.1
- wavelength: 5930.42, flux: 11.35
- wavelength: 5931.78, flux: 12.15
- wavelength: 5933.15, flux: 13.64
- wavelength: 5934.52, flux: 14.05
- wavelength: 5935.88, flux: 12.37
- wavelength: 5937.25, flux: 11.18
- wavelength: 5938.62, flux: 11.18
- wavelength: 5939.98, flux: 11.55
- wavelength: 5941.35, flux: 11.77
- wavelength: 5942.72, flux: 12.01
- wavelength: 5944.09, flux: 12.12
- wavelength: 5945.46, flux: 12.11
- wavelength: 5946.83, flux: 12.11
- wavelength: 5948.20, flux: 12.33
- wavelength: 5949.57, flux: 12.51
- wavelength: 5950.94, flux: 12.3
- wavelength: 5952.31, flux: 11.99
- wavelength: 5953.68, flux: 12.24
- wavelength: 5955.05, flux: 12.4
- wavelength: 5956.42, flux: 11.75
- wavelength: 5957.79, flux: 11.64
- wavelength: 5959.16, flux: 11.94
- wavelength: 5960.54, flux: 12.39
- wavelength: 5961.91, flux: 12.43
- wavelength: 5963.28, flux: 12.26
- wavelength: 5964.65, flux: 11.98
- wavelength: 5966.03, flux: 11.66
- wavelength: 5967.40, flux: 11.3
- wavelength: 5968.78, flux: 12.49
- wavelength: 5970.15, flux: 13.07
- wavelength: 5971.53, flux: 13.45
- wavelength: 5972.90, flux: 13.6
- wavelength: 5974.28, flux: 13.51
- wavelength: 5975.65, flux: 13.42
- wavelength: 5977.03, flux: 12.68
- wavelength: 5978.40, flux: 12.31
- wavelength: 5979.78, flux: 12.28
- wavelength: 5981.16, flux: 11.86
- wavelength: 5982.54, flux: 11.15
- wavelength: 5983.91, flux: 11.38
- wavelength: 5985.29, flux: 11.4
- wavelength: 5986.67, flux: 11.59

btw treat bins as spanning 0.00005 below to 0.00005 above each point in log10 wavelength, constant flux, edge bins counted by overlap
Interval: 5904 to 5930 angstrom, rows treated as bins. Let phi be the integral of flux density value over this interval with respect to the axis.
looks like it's 315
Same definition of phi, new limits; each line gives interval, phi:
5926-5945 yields 233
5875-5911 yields 389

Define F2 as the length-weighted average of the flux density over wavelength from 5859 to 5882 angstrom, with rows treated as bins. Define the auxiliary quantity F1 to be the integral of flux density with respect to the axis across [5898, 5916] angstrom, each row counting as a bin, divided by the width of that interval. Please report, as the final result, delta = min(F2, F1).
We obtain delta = 11.5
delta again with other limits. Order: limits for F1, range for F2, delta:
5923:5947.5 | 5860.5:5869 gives 12.1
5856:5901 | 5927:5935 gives 11.2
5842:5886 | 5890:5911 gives 10.4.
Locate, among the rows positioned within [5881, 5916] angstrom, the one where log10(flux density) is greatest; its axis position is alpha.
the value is 5911.33 angstrom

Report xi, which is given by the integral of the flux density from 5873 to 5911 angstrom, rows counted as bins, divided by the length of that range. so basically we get 10.90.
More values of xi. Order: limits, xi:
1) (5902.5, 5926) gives 11.99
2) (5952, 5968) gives 12.01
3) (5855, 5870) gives 12.15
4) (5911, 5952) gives 12.21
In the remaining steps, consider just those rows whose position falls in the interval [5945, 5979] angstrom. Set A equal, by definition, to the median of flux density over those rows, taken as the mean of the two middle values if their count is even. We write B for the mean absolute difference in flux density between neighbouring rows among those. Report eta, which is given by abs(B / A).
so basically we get 0.026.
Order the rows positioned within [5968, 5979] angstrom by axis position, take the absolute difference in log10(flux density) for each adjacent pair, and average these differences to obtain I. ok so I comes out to 0.0115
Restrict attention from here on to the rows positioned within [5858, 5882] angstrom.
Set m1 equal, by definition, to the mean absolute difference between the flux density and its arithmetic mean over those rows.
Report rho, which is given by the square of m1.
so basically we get 0.10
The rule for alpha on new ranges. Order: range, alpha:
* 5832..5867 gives 5849.05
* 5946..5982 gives 5972.90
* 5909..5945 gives 5934.52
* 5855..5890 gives 5874.69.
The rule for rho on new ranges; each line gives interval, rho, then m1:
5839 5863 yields 0.10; 0.31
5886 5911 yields 1.05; 1.02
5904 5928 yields 0.16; 0.40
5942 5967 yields 0.04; 0.21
